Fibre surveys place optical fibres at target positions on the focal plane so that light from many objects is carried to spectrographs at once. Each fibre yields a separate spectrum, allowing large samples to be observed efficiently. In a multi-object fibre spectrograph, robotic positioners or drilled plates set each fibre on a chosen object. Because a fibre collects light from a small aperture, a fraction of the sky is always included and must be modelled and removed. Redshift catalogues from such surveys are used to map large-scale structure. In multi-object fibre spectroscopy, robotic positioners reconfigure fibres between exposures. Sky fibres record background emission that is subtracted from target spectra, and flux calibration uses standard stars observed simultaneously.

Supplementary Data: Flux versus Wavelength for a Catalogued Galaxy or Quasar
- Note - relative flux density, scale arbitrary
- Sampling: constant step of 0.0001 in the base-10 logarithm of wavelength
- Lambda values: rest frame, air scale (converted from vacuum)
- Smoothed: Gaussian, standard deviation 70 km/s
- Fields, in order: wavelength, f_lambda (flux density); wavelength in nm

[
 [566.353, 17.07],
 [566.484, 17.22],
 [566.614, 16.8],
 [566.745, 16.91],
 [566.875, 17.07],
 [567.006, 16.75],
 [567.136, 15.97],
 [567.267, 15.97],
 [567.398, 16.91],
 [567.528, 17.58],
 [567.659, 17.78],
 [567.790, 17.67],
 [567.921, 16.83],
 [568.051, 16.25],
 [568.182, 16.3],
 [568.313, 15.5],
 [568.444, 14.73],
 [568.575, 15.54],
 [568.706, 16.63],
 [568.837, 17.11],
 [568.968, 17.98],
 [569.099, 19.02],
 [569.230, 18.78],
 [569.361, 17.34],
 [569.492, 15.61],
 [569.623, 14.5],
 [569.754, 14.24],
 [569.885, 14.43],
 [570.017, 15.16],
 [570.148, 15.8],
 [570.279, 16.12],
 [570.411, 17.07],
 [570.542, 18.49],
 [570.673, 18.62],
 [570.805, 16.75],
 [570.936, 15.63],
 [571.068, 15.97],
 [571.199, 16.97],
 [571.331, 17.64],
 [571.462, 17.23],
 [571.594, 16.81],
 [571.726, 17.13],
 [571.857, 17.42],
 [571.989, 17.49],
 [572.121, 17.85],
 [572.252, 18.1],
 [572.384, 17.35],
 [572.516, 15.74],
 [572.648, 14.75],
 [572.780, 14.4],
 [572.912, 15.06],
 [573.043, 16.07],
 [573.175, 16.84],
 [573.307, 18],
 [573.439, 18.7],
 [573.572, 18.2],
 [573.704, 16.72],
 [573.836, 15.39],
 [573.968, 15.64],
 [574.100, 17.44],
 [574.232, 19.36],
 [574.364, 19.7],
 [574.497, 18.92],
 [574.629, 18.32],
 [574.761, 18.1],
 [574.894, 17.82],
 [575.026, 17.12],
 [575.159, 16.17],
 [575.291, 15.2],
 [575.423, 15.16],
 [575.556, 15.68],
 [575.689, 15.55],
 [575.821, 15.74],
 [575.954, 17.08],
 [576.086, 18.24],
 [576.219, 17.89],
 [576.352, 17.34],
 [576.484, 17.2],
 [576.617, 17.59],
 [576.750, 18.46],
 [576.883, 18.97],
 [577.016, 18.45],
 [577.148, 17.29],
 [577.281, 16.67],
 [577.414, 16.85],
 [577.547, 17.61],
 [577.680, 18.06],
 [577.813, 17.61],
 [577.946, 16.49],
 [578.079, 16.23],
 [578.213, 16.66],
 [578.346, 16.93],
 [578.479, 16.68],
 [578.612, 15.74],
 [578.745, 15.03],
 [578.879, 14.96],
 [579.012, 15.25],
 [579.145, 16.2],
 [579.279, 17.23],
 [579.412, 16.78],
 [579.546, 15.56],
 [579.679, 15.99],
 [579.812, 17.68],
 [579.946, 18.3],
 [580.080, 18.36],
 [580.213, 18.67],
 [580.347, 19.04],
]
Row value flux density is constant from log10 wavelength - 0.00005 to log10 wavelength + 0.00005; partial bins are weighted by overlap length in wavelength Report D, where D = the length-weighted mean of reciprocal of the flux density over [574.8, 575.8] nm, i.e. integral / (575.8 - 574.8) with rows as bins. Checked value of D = 0.062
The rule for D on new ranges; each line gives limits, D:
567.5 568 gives 0.057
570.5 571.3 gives 0.059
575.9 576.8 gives 0.057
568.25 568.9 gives 0.063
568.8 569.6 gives 0.058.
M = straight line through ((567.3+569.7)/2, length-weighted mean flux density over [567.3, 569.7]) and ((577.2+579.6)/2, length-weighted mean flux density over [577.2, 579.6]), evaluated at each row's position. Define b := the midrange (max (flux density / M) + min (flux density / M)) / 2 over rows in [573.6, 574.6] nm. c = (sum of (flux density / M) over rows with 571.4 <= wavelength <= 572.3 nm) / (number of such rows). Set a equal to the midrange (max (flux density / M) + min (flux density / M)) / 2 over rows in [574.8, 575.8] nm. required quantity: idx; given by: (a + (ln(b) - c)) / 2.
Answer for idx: 0.002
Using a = 1.00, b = 1.06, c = 1.05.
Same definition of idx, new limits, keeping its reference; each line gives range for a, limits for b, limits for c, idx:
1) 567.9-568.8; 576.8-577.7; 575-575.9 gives 0.031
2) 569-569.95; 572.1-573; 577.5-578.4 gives -0.033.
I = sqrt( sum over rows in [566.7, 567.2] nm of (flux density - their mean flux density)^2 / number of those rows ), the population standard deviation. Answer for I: 0.4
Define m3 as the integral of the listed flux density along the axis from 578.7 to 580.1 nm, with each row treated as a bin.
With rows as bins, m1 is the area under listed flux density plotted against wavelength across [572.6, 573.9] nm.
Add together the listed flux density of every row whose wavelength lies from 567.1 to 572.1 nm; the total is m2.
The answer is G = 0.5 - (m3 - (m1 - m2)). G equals -634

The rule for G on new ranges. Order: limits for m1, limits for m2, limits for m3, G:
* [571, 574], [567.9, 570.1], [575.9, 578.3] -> -267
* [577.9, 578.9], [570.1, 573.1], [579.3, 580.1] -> -381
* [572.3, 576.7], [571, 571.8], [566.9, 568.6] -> -55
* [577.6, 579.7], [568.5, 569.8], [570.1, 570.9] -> -146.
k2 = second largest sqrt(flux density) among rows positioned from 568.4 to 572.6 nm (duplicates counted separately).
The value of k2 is 4.33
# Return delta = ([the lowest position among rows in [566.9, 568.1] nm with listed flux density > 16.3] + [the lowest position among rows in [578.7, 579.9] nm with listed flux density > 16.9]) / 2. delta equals 573.14 nm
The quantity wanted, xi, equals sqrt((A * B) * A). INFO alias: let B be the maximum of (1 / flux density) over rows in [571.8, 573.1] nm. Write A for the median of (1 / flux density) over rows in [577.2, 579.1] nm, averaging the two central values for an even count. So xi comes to 0.0158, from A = 0.0600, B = 0.0694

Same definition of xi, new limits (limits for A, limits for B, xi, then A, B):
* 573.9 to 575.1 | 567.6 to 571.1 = 0.0146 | 0.0552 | 0.0702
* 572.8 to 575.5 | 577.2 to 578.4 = 0.0144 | 0.0579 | 0.0616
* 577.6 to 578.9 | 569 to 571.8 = 0.0160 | 0.0603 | 0.0702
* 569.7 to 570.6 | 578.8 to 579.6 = 0.0164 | 0.0633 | 0.0668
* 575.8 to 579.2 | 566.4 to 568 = 0.0147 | 0.0588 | 0.0626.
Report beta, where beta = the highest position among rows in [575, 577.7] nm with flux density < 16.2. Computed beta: 575.821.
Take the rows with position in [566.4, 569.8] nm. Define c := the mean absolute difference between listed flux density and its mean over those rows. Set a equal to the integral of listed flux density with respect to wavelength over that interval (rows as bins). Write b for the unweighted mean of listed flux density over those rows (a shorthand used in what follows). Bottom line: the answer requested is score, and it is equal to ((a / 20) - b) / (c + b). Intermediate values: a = 56.7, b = 16.65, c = 0.92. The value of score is -0.786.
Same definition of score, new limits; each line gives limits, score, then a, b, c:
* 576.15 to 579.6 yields -0.789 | 58.4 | 16.91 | 0.83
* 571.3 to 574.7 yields -0.780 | 58.4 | 17.16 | 1.10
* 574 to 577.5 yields -0.780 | 60.8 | 17.40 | 1.01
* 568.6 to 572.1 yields -0.777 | 58.7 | 16.77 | 1.05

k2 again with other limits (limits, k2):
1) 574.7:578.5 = 4.30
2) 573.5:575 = 4.40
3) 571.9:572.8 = 4.22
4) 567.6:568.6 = 4.20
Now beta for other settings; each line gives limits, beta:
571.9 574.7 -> 573.968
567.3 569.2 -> 568.575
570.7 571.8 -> 571.068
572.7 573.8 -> 573.043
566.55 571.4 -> 571.068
